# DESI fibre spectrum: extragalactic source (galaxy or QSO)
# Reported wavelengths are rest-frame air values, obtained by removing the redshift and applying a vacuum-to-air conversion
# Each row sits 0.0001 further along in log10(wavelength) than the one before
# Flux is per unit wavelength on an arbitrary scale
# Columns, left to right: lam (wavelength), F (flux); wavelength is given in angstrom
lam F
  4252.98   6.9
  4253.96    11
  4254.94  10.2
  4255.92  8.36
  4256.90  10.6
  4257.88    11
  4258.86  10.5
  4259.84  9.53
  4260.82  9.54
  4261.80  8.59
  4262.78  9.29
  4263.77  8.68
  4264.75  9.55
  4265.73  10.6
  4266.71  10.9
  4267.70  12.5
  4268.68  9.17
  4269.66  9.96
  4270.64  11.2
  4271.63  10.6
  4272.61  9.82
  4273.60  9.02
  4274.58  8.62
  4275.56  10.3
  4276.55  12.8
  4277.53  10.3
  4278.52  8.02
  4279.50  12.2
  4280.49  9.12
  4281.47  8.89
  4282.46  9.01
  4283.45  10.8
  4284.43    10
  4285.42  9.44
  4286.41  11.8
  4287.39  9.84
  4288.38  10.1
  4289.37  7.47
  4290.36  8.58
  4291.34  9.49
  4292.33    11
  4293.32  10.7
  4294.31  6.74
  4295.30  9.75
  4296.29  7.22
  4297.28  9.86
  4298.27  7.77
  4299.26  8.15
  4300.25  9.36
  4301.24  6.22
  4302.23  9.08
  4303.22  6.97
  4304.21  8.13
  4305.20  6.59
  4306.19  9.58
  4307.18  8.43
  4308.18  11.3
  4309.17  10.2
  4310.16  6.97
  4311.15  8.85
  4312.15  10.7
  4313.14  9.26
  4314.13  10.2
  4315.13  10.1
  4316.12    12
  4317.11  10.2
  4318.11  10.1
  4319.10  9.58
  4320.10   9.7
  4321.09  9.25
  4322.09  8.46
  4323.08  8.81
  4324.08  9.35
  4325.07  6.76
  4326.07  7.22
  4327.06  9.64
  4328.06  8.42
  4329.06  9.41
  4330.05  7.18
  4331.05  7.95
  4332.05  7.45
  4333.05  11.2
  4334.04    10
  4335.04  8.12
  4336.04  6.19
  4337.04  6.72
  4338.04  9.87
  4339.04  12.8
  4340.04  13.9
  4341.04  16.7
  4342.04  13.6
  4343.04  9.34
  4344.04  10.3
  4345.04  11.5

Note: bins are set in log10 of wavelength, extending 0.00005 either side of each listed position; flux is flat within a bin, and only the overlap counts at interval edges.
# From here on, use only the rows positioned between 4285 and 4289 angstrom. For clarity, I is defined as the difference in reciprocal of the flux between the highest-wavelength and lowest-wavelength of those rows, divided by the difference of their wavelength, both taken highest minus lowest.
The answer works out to -0.002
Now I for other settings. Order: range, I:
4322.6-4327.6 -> -0.002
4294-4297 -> -0.005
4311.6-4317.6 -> 0.001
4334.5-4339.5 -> -0.011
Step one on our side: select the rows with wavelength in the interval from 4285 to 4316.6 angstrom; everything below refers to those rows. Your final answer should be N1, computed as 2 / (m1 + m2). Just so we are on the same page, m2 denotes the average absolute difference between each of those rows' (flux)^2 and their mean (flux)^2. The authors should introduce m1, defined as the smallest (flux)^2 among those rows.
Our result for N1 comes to 0.0325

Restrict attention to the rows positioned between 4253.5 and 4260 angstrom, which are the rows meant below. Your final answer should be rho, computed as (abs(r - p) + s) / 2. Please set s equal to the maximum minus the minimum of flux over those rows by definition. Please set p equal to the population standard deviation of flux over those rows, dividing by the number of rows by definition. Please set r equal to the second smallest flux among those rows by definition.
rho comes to 5.6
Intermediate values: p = 0.87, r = 9.53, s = 2.6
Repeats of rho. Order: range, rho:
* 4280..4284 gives 5.1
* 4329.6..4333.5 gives 4.9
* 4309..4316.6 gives 6.2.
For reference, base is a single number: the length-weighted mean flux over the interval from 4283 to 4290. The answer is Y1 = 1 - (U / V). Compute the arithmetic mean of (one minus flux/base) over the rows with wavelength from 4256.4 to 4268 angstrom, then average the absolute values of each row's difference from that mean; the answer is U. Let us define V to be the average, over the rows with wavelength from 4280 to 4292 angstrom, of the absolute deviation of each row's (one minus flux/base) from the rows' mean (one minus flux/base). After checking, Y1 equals -0.1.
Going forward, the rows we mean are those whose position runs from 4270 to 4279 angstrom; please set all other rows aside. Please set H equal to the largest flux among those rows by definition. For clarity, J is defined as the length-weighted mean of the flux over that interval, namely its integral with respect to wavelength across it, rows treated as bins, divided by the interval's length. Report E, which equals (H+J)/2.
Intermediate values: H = 12.8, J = 10.1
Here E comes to 11.4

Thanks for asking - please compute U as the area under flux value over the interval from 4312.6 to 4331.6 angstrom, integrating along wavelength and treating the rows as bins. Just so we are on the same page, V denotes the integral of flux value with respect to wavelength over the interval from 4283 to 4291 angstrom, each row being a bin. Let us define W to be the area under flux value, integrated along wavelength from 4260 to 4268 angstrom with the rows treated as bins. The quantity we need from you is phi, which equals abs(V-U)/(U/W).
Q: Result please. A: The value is 43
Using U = 174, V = 78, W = 79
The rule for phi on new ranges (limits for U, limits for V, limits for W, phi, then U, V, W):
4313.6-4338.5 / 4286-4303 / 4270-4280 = 33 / 223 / 152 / 103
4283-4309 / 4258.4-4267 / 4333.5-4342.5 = 63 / 235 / 83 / 98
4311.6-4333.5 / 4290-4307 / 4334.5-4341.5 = 21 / 202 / 145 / 74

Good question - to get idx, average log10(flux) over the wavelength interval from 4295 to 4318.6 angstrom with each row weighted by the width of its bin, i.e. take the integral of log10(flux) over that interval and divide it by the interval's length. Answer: 0.95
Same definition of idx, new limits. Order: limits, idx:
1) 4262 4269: 1.00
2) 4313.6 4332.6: 0.95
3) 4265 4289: 1.00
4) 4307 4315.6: 0.98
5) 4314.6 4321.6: 1.00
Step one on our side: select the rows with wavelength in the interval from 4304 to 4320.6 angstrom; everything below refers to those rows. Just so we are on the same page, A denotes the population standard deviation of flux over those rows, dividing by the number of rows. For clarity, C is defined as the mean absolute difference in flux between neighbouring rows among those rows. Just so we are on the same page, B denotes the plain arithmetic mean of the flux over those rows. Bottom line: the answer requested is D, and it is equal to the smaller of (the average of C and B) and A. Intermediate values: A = 1.36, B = 9.5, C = 1.5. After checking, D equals 1.36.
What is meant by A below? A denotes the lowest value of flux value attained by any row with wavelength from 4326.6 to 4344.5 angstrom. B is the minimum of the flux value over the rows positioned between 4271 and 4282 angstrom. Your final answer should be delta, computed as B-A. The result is 1.8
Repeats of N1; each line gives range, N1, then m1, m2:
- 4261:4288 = 0.0235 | 64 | 21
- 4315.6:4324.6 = 0.0233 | 72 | 14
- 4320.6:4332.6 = 0.0336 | 46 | 14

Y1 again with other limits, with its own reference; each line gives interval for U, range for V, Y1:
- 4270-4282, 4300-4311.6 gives 0.1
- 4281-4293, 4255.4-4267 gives -0.1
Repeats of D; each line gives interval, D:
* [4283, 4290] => 1.23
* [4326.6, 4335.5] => 1.25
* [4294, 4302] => 1.31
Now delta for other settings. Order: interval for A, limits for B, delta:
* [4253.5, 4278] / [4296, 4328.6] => -2.1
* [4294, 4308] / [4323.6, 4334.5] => 0.5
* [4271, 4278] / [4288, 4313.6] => -2.4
